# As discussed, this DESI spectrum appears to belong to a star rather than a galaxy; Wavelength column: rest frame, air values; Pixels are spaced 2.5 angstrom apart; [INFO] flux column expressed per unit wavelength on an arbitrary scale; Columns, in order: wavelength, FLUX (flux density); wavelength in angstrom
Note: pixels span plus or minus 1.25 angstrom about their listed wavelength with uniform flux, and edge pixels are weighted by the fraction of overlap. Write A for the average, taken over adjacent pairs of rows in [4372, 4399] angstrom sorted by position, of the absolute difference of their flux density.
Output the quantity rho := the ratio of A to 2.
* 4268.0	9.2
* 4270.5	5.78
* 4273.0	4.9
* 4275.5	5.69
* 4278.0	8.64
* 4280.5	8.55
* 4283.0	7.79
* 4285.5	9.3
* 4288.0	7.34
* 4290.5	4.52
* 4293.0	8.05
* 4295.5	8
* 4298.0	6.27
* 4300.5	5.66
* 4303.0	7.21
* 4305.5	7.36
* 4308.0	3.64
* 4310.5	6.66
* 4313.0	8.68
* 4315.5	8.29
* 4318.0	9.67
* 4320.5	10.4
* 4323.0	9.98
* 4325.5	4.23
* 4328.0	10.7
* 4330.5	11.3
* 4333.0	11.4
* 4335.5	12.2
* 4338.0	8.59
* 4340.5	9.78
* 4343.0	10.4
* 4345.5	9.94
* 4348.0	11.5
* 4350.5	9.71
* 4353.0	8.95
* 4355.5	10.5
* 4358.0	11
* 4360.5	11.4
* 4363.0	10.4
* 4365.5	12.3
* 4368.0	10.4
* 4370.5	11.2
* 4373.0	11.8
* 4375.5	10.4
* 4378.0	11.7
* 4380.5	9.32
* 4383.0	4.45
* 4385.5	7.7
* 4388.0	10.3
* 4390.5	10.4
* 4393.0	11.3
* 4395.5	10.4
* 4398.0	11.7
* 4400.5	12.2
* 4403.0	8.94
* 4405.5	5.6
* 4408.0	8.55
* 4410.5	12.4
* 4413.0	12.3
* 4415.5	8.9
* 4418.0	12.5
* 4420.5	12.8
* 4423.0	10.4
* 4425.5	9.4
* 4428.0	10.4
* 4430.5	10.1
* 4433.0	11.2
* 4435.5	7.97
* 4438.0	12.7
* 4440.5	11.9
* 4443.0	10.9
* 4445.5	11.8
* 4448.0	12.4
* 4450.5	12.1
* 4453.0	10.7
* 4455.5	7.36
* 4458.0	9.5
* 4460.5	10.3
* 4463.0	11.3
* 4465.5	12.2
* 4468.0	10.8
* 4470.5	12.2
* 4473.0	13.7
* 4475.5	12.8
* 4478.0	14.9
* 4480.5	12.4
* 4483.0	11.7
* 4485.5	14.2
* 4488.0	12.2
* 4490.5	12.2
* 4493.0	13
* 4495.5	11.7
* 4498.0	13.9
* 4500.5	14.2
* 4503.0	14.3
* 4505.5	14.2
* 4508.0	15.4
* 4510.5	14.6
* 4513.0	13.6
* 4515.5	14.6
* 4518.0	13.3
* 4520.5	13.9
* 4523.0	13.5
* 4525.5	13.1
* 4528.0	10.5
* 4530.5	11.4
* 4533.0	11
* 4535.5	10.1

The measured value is 0.95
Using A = 1.9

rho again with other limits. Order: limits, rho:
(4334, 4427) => 0.87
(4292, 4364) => 0.77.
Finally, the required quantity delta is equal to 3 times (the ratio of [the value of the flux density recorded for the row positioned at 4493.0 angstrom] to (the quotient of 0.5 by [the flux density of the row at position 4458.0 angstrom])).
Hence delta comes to 741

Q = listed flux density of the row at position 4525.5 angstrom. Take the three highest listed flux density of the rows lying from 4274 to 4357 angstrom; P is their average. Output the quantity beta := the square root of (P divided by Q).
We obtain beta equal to 0.95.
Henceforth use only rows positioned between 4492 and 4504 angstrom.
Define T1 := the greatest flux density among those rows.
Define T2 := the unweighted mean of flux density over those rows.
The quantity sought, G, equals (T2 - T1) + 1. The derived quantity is 0.1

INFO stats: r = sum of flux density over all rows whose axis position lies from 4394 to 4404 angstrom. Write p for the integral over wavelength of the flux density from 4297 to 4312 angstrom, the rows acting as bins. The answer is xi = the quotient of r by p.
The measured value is 0.47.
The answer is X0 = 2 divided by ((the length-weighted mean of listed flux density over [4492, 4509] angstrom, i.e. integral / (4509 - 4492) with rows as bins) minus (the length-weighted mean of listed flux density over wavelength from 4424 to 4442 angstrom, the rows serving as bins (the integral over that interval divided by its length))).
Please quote 0.6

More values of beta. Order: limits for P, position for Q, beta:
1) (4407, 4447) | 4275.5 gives 1.49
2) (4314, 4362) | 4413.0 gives 0.98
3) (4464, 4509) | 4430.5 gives 1.21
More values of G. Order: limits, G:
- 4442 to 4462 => -0.8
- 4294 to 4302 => -0.4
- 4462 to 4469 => 0.2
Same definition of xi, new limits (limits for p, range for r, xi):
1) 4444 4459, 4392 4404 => 0.34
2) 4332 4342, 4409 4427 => 0.75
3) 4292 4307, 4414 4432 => 0.71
